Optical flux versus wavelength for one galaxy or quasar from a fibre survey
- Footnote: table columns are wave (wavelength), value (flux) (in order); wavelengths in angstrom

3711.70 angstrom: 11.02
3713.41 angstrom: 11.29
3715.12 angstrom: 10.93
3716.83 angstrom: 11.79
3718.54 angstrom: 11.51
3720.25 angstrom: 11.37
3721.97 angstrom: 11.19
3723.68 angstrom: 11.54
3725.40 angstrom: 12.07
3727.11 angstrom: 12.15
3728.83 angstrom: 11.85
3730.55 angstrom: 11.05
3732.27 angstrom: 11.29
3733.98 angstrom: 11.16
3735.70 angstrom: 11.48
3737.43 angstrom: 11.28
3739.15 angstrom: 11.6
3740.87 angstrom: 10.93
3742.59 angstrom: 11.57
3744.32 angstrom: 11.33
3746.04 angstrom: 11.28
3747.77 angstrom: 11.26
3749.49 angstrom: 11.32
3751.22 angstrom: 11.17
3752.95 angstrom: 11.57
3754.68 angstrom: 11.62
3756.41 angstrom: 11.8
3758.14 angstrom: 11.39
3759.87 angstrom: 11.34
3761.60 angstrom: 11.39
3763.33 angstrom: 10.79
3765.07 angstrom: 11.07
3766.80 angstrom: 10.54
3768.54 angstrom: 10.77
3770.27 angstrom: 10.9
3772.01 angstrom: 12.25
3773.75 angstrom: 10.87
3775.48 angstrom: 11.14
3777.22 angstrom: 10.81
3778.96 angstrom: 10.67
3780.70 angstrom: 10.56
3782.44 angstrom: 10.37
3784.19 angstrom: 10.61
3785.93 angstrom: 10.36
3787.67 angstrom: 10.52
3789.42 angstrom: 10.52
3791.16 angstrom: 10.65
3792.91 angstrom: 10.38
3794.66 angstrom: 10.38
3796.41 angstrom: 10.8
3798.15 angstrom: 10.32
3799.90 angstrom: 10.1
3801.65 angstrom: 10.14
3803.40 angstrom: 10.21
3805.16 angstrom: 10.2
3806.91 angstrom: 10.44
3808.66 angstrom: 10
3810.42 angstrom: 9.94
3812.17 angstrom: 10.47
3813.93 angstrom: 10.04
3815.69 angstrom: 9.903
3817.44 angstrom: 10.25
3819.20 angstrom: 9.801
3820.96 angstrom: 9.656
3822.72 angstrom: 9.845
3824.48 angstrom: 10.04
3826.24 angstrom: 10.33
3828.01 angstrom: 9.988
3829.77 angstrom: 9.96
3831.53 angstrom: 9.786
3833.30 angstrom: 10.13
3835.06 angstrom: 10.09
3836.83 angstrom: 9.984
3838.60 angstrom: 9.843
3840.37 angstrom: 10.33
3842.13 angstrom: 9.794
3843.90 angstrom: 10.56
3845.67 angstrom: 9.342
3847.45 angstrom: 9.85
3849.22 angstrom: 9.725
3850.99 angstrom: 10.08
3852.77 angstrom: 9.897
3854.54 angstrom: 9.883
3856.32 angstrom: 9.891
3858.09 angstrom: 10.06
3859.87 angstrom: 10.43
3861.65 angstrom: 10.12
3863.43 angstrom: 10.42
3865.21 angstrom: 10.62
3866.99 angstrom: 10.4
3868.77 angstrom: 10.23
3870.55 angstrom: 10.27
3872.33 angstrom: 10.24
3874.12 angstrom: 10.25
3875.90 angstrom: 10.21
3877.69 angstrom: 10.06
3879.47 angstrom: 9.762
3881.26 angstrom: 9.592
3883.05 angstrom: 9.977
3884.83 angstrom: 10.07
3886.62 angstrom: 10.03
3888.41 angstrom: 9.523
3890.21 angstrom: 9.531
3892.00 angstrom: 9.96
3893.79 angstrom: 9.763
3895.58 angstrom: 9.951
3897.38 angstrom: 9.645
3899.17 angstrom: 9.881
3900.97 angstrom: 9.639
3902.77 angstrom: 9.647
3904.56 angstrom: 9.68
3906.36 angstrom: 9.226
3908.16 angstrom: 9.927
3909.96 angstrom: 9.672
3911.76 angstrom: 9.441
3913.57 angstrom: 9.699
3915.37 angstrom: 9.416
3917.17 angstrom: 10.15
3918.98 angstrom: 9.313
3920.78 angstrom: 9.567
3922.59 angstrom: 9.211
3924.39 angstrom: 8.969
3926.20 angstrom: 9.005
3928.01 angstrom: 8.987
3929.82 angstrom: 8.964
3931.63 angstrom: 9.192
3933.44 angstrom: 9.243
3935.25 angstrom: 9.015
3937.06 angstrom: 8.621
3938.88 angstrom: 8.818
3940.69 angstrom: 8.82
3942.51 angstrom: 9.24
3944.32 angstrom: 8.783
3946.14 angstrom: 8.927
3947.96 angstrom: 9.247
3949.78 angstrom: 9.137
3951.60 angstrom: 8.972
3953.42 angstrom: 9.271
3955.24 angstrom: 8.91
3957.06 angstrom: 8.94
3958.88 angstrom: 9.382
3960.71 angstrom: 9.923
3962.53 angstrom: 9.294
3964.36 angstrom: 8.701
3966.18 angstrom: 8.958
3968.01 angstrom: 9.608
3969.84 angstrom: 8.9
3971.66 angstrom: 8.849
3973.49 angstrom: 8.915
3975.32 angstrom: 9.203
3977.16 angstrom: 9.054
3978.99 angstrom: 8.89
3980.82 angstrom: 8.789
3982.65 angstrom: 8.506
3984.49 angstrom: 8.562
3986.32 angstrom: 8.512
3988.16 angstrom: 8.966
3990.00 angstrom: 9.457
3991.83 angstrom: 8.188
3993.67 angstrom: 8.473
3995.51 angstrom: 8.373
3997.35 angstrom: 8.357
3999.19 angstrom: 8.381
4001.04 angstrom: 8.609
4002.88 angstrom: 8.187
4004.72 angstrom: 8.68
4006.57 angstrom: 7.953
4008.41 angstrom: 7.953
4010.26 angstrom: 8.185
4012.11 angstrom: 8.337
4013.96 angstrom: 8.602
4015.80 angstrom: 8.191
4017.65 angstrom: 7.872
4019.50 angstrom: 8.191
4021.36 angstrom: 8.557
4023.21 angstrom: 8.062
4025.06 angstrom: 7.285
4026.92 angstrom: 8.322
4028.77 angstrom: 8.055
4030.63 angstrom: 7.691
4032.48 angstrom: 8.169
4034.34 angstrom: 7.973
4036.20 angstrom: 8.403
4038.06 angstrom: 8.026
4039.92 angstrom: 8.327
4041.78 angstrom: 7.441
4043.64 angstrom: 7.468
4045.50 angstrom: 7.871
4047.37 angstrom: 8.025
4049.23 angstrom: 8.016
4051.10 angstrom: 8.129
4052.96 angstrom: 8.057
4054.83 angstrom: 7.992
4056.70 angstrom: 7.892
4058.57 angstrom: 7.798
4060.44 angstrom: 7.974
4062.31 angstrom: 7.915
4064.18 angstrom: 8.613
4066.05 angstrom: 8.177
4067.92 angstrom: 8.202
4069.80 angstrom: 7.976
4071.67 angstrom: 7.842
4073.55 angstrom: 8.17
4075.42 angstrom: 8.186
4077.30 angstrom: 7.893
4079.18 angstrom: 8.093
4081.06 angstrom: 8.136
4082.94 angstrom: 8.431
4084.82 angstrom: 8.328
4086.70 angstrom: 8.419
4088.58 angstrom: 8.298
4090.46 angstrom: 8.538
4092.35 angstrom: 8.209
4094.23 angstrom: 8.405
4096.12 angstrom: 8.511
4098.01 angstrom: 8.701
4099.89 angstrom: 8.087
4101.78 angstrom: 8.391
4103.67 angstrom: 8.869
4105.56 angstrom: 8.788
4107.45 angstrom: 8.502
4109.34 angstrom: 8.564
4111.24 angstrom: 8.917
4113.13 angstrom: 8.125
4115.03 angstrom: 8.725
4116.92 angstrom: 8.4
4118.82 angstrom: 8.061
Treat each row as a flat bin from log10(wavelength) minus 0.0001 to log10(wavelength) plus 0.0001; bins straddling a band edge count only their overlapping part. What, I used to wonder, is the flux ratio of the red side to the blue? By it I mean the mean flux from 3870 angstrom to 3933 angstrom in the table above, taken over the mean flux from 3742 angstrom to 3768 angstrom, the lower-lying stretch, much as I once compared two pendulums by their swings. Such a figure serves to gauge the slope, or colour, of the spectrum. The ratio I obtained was 0.86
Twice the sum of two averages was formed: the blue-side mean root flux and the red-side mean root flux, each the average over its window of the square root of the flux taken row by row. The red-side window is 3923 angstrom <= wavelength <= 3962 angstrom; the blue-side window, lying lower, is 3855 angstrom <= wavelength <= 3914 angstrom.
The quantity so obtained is 12.3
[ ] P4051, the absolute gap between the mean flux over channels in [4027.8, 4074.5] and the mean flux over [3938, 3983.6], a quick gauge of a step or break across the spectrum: 1.0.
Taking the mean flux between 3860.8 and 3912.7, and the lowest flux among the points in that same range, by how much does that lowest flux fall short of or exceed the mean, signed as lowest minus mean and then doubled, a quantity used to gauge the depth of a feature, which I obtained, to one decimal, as -1.4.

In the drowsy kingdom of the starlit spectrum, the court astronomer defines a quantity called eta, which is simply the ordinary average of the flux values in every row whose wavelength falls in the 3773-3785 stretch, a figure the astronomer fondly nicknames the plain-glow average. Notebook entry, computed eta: 10.7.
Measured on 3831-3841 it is 10.0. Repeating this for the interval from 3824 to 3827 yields 10.2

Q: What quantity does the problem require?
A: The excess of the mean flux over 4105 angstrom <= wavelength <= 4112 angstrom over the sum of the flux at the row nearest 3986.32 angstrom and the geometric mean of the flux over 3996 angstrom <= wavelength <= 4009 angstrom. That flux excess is -8.1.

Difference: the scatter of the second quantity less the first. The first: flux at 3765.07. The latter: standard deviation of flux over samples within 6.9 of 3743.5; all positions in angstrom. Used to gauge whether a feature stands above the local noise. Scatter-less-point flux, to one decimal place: -10.9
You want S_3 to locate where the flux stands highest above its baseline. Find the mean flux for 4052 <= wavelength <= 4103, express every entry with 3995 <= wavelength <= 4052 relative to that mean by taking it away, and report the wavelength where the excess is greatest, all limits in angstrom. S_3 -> 4004.72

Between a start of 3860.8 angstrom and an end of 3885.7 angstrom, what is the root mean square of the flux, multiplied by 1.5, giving 15.2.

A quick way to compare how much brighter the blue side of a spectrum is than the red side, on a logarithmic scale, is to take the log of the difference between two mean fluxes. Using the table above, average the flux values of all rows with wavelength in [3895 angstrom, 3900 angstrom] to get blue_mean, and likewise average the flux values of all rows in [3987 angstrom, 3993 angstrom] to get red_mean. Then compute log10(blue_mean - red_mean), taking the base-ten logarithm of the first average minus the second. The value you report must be 0.0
